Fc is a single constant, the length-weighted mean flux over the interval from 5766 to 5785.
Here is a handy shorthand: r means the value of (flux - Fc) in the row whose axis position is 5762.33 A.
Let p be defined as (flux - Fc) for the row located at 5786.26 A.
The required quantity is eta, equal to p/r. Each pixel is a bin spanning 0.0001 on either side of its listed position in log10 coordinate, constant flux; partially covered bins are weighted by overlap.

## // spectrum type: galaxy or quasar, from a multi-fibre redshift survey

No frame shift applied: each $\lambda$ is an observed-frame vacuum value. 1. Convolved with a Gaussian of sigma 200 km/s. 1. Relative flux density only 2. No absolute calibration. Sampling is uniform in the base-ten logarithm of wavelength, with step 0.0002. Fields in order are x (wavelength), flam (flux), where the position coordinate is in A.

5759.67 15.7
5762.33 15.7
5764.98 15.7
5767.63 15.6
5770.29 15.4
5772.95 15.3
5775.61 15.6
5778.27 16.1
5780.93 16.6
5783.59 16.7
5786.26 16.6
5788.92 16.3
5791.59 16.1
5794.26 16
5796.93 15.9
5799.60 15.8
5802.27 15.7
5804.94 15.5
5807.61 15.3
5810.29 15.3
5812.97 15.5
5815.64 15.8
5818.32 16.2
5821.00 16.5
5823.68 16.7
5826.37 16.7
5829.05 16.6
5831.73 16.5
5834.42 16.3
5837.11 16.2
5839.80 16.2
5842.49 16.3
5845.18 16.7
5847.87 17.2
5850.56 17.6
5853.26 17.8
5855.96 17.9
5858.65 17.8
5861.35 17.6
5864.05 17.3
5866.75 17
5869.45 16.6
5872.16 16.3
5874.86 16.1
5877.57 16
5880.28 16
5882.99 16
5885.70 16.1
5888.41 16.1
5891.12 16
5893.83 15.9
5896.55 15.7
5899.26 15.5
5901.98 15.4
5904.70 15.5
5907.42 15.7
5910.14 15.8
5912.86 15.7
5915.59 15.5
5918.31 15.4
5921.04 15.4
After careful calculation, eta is -3.5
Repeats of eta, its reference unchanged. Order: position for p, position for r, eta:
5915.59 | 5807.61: 0.7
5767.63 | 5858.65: -0.2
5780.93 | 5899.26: -1.8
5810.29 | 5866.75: -0.5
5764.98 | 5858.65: -0.1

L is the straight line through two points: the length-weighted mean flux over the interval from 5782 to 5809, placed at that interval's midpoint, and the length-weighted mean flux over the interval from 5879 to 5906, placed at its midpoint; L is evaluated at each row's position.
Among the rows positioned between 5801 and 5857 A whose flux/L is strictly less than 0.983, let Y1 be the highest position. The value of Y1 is 5812.97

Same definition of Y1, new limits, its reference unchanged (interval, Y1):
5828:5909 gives 5904.70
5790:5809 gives 5807.61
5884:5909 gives 5904.70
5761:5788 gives 5775.61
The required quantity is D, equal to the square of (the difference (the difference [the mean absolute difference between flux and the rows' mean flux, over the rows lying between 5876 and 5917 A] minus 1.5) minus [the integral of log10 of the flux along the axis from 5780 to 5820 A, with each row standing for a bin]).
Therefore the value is 2440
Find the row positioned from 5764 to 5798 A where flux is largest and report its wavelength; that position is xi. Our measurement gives 5783.59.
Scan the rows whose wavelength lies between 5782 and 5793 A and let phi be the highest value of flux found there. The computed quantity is 16.7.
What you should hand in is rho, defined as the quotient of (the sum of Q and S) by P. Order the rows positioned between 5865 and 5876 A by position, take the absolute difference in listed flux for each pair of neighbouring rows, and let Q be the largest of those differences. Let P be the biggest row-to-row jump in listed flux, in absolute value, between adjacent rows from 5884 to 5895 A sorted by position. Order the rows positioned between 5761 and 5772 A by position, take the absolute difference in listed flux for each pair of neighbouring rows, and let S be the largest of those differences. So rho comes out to 6.00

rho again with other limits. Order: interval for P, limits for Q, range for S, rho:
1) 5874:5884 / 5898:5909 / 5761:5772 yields 4.00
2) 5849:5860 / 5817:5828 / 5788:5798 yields 2.50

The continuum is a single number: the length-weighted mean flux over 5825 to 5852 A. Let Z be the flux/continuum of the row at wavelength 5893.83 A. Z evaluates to 0.96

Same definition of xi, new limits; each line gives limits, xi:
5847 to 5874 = 5855.96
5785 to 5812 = 5786.26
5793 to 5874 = 5855.96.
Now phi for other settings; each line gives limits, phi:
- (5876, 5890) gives 16.1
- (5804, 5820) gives 16.2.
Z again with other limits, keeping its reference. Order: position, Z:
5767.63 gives 0.94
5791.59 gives 0.97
